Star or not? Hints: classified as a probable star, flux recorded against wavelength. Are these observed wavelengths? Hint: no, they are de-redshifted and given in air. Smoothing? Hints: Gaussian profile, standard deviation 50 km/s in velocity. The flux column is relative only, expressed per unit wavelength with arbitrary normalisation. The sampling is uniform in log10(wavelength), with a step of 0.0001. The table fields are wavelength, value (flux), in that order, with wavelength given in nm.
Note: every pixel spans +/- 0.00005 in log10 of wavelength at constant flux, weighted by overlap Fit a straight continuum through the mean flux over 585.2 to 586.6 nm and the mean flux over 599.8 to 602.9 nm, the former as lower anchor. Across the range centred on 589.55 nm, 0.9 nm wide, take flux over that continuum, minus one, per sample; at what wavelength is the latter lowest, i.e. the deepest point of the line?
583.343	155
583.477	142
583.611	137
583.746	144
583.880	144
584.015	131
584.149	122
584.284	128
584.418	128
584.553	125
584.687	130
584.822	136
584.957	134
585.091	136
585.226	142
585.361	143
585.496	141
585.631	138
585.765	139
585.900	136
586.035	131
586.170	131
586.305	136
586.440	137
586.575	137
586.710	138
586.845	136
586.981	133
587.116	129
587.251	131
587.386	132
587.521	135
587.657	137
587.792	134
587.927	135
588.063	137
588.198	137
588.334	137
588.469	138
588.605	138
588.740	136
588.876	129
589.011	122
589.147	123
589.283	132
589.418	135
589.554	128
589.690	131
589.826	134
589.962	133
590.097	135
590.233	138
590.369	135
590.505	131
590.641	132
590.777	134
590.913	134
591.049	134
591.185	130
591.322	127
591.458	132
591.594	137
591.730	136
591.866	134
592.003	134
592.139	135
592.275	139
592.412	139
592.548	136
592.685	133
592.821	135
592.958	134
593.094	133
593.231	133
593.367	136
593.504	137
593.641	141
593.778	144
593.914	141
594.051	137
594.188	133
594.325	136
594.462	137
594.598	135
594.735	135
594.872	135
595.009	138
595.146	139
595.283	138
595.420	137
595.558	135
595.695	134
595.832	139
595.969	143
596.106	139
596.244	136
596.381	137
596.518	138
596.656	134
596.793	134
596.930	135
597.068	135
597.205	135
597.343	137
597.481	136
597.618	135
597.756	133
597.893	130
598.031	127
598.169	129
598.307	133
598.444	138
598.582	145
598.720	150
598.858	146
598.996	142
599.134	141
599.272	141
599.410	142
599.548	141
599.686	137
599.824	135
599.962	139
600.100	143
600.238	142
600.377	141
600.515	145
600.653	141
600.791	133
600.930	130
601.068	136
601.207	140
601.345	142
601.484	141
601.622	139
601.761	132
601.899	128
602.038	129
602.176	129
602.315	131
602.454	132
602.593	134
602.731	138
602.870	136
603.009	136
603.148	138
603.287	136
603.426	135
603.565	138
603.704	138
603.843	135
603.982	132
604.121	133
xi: 589.147 nm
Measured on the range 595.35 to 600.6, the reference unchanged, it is 598.031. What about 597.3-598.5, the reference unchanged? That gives 598.031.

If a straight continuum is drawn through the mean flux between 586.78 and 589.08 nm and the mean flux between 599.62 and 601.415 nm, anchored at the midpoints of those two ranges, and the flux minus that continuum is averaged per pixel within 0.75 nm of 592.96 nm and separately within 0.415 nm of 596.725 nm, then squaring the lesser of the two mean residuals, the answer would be 3.2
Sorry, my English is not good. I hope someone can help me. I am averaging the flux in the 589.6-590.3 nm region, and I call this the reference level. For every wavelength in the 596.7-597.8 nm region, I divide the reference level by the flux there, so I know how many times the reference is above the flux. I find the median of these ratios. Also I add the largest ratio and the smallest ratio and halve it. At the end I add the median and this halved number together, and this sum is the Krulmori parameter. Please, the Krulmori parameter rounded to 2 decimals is 1.99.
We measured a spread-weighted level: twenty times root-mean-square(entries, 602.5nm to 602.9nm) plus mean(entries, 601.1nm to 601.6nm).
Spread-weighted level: 2861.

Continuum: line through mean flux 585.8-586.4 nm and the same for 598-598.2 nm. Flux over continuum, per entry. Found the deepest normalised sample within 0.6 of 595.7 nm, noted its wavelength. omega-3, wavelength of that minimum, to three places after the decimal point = 595.695 nm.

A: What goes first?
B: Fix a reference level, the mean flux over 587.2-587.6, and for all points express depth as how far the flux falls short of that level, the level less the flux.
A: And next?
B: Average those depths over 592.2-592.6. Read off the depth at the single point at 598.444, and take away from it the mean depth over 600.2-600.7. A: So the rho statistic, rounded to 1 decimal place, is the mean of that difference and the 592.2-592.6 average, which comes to -0.5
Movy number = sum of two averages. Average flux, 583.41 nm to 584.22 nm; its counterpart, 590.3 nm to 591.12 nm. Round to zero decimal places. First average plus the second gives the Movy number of 270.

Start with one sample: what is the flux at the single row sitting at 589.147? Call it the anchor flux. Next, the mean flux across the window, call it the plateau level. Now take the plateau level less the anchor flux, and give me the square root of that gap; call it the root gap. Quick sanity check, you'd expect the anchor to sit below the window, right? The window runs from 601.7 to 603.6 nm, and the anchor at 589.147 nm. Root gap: 3.3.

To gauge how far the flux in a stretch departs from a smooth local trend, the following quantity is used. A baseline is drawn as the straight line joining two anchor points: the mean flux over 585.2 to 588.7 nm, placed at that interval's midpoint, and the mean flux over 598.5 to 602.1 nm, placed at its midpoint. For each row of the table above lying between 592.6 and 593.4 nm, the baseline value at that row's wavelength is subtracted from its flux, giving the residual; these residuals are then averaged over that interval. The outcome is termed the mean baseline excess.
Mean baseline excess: -3.5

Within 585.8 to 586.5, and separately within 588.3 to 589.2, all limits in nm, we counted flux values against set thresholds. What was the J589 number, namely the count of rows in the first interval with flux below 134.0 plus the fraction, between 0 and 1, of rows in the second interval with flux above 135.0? 2.6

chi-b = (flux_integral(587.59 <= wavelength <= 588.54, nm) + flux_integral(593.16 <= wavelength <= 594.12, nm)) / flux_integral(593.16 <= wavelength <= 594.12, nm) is 1.98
